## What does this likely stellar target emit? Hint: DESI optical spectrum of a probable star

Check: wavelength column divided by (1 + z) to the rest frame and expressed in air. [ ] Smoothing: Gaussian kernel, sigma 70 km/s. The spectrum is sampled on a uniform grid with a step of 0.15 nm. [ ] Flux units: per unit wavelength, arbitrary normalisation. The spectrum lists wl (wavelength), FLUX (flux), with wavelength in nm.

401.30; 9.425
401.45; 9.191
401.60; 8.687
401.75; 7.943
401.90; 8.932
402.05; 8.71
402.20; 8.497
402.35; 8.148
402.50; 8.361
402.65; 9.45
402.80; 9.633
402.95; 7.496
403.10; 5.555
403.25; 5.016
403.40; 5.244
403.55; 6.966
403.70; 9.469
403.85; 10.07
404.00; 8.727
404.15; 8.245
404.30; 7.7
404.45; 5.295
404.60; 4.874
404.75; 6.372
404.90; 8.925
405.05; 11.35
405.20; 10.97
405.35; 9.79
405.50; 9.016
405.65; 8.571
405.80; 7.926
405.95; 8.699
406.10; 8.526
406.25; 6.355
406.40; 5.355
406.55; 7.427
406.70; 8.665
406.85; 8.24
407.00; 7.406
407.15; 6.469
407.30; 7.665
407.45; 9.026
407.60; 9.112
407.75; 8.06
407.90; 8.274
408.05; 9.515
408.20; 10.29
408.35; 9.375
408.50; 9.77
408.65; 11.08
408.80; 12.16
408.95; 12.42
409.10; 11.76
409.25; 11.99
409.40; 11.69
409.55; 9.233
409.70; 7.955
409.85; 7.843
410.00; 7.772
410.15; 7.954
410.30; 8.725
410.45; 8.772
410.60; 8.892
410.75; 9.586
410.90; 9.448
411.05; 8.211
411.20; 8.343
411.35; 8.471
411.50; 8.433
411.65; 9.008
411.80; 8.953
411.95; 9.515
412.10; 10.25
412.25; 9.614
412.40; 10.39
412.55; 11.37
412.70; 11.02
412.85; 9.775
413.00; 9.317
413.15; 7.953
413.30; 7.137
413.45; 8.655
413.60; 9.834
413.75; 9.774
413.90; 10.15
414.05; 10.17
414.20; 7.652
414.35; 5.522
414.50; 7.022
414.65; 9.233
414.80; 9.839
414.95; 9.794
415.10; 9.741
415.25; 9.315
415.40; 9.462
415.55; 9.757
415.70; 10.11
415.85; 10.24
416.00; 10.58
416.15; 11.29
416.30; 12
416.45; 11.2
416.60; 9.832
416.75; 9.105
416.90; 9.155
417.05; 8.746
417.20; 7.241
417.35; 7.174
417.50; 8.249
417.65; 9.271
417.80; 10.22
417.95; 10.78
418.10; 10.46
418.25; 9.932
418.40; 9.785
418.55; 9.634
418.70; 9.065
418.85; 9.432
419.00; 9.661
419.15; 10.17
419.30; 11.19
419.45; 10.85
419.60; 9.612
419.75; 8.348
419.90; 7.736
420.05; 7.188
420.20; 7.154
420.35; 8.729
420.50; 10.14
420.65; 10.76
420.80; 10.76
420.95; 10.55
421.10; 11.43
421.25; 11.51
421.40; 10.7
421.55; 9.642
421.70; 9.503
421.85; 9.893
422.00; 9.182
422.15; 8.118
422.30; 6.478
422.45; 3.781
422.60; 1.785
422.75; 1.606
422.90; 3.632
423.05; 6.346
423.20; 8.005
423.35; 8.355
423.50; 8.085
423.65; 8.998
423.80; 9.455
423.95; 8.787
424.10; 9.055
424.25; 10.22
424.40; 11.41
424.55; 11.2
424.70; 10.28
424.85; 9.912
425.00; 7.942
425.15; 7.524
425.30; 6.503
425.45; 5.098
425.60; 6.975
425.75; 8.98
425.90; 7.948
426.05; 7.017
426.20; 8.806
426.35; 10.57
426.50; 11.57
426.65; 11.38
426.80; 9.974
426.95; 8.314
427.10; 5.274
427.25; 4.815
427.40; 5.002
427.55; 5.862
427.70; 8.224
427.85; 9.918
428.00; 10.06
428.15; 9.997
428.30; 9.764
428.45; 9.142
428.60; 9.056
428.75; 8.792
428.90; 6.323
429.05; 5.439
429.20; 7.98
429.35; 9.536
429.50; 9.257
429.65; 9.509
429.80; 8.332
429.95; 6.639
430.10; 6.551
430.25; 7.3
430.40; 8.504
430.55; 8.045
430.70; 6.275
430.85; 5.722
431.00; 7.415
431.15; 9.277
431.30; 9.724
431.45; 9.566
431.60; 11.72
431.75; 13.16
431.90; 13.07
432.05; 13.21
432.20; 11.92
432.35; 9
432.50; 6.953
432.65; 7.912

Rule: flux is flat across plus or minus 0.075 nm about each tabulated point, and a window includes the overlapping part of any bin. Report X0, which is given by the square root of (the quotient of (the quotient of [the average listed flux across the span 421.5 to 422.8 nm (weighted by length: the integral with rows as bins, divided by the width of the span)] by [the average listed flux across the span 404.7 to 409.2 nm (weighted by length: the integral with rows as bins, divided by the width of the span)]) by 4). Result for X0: 0.43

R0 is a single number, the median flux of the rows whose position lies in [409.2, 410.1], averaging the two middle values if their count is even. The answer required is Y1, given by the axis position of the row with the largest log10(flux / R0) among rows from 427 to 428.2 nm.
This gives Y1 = 428.00 nm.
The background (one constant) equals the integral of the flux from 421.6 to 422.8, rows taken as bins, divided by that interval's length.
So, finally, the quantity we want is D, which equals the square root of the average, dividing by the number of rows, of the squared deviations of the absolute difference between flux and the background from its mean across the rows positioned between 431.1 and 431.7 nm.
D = 0.97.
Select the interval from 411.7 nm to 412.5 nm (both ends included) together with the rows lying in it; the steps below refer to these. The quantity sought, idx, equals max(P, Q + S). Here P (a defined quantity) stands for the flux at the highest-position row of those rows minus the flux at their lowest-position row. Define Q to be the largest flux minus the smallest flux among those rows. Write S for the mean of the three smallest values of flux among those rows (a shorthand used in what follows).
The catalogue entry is 10.8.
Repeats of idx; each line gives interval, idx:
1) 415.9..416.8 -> 12.7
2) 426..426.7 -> 13.4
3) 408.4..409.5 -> 13.5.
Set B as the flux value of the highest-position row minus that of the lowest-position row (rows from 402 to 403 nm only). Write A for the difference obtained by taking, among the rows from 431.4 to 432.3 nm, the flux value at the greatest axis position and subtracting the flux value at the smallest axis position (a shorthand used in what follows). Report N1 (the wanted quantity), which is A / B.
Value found -1.9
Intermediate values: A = 2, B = -1.2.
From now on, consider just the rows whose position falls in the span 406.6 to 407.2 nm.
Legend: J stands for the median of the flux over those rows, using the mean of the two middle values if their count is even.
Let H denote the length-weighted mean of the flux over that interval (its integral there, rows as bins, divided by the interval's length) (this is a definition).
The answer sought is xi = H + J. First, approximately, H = 7.7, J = 7.8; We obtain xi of 15.6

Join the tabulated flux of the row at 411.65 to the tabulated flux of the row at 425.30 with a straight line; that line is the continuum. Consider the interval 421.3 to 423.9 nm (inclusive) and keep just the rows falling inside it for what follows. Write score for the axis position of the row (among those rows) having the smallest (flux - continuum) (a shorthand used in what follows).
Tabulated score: 422.75 nm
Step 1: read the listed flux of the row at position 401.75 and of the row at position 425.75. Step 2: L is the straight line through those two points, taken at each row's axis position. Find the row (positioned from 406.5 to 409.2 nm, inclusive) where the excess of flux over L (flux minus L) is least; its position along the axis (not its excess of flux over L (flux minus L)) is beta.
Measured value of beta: 407.15 nm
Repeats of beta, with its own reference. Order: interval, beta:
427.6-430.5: 429.05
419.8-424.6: 422.75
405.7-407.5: 406.40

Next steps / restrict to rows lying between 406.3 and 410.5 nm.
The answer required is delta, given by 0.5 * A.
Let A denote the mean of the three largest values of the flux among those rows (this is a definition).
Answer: 6.1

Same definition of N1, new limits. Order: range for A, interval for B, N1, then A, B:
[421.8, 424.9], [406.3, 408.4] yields 0.0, 0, 4.0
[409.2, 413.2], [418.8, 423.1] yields 1.3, -4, -3.1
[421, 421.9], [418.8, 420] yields 0.9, -2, -1.7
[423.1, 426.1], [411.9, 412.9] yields -3.8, -1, 0.3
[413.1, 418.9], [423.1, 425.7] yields -1.4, 1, -1.0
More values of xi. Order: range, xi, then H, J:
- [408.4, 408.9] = 22.1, 11.0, 11.1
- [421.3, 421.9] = 19.8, 10.0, 9.8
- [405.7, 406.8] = 15.5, 7.6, 7.9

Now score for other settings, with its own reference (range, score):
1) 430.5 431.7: 430.85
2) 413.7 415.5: 414.35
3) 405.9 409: 406.40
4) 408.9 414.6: 414.35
